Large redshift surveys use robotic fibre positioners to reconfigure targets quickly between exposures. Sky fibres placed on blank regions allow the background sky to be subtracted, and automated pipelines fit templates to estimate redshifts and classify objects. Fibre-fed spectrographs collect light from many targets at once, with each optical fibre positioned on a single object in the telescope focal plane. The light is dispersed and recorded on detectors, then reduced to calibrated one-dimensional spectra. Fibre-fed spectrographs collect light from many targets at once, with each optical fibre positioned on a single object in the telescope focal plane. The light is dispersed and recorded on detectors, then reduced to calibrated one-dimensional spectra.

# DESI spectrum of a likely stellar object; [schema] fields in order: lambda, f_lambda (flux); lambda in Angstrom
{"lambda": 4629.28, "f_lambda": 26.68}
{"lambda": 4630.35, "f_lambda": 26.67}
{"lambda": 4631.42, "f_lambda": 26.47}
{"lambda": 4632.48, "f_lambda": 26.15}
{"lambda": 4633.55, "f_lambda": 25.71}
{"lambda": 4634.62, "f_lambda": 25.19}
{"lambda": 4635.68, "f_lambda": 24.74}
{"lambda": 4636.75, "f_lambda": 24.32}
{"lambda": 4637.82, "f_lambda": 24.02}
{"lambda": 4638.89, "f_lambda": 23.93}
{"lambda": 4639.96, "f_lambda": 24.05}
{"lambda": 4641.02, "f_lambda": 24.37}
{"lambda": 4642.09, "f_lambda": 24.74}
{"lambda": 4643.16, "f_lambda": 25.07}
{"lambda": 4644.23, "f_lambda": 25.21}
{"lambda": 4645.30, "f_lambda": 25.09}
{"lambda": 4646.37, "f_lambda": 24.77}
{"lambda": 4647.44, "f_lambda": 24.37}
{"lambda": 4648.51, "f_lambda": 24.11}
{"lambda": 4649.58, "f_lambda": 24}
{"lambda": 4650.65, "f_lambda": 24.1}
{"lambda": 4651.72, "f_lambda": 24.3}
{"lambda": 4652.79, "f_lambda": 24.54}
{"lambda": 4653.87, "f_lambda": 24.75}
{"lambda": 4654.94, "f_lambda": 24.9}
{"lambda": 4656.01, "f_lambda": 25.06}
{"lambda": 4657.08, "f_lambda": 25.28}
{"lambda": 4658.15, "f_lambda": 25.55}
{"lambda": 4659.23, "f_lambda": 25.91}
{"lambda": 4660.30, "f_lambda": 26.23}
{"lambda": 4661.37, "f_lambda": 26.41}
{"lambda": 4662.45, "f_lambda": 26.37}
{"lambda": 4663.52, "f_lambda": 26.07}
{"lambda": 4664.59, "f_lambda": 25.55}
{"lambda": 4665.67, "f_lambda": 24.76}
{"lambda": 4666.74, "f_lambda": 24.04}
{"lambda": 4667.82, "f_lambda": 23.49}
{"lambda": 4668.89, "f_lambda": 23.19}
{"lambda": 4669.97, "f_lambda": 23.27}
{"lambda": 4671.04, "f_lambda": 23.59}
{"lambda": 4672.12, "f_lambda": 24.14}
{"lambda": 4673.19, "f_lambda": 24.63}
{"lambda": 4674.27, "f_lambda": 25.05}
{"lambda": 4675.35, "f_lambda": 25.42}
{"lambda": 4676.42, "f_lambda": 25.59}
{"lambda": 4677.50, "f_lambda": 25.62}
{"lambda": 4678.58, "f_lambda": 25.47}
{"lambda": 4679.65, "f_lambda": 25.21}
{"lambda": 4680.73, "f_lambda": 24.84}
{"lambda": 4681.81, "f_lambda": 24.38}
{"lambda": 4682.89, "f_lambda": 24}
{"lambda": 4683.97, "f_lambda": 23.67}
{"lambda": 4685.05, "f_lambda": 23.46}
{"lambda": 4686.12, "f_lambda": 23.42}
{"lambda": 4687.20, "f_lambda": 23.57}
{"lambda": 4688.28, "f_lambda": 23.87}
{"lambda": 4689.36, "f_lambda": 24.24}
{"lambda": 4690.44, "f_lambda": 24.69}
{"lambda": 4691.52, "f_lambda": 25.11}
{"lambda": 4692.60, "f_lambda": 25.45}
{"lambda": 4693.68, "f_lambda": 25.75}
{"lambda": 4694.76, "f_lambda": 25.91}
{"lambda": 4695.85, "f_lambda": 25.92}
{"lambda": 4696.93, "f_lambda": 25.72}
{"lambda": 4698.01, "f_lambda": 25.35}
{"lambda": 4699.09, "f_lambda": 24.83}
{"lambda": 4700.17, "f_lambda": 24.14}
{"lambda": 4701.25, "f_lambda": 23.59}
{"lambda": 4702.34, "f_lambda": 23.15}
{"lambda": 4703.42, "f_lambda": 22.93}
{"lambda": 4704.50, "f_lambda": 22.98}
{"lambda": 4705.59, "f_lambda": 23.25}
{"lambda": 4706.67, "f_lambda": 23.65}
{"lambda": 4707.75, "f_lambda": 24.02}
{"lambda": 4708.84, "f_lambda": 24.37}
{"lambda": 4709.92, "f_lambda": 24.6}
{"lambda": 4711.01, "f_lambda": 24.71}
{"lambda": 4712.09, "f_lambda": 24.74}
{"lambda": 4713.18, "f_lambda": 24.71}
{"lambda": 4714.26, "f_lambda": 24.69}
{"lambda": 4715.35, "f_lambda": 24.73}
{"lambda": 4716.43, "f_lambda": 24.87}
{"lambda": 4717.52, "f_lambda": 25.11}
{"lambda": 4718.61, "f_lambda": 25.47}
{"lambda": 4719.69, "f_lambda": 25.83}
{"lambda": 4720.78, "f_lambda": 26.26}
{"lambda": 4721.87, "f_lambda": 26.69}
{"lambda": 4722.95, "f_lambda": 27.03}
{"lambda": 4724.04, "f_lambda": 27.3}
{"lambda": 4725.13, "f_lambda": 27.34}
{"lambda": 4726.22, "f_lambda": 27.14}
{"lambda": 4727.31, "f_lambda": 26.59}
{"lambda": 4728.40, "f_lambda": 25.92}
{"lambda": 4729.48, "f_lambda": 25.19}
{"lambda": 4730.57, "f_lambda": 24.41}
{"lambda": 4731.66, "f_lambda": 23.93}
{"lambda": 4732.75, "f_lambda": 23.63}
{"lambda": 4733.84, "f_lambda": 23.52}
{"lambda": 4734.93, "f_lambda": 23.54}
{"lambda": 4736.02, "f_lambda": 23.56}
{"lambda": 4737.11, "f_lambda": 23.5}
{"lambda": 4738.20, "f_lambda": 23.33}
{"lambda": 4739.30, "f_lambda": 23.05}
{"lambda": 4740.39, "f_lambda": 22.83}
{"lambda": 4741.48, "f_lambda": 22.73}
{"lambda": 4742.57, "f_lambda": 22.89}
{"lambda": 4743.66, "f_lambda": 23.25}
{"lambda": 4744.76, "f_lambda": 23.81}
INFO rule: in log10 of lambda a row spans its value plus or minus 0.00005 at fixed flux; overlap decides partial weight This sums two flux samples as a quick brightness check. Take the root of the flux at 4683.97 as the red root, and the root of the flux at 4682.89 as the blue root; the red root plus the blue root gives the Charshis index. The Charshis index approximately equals 9.76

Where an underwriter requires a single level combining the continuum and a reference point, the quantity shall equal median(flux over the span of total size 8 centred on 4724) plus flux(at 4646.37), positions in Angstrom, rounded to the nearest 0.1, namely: 51.8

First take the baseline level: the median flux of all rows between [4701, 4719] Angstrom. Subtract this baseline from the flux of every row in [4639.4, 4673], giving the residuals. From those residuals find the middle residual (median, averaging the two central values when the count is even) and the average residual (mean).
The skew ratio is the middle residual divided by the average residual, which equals 1.0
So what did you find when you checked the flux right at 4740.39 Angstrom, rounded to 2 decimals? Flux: 22.83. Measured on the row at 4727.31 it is 26.59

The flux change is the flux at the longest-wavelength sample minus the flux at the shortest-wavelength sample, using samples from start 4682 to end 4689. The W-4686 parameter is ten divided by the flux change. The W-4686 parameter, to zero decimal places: -77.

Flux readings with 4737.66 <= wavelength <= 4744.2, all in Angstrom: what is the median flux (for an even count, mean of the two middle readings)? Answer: 23.0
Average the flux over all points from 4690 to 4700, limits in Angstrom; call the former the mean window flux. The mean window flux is 25.4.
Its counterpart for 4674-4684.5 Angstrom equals 24.9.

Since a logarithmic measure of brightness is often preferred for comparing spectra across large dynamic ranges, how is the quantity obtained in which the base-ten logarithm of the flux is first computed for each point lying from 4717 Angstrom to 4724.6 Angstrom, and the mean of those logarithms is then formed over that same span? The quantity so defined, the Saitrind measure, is 1.419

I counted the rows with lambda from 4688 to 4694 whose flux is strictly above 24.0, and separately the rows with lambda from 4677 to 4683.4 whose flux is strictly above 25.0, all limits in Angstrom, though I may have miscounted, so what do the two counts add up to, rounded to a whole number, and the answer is 8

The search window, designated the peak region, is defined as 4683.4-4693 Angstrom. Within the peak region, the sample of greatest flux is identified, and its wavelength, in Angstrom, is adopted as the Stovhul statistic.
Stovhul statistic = 4692.60 Angstrom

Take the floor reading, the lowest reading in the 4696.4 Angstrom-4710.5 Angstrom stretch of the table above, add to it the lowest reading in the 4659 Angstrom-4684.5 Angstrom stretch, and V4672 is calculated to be 46.1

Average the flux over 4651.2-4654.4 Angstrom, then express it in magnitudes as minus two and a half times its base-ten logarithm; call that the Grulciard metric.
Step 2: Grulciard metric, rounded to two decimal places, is -3.47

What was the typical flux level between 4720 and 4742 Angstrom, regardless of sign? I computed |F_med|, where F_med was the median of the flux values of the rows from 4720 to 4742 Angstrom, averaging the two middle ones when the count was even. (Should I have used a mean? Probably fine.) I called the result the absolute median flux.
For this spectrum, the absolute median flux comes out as 24.17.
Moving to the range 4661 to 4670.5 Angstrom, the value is 24.76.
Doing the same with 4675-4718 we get 24.70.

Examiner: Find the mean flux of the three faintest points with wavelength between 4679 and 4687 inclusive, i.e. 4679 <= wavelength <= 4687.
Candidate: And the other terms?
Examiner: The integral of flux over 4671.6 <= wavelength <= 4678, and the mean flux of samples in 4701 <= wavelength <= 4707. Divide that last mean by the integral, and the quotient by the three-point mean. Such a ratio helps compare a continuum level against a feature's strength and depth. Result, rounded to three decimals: 0.006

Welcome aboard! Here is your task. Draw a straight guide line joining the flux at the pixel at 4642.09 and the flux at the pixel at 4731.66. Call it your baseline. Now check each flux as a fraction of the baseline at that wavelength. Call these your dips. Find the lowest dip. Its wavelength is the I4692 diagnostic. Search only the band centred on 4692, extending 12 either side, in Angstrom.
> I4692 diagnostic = 4703.42 Angstrom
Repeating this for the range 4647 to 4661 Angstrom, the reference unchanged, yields 4649.58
